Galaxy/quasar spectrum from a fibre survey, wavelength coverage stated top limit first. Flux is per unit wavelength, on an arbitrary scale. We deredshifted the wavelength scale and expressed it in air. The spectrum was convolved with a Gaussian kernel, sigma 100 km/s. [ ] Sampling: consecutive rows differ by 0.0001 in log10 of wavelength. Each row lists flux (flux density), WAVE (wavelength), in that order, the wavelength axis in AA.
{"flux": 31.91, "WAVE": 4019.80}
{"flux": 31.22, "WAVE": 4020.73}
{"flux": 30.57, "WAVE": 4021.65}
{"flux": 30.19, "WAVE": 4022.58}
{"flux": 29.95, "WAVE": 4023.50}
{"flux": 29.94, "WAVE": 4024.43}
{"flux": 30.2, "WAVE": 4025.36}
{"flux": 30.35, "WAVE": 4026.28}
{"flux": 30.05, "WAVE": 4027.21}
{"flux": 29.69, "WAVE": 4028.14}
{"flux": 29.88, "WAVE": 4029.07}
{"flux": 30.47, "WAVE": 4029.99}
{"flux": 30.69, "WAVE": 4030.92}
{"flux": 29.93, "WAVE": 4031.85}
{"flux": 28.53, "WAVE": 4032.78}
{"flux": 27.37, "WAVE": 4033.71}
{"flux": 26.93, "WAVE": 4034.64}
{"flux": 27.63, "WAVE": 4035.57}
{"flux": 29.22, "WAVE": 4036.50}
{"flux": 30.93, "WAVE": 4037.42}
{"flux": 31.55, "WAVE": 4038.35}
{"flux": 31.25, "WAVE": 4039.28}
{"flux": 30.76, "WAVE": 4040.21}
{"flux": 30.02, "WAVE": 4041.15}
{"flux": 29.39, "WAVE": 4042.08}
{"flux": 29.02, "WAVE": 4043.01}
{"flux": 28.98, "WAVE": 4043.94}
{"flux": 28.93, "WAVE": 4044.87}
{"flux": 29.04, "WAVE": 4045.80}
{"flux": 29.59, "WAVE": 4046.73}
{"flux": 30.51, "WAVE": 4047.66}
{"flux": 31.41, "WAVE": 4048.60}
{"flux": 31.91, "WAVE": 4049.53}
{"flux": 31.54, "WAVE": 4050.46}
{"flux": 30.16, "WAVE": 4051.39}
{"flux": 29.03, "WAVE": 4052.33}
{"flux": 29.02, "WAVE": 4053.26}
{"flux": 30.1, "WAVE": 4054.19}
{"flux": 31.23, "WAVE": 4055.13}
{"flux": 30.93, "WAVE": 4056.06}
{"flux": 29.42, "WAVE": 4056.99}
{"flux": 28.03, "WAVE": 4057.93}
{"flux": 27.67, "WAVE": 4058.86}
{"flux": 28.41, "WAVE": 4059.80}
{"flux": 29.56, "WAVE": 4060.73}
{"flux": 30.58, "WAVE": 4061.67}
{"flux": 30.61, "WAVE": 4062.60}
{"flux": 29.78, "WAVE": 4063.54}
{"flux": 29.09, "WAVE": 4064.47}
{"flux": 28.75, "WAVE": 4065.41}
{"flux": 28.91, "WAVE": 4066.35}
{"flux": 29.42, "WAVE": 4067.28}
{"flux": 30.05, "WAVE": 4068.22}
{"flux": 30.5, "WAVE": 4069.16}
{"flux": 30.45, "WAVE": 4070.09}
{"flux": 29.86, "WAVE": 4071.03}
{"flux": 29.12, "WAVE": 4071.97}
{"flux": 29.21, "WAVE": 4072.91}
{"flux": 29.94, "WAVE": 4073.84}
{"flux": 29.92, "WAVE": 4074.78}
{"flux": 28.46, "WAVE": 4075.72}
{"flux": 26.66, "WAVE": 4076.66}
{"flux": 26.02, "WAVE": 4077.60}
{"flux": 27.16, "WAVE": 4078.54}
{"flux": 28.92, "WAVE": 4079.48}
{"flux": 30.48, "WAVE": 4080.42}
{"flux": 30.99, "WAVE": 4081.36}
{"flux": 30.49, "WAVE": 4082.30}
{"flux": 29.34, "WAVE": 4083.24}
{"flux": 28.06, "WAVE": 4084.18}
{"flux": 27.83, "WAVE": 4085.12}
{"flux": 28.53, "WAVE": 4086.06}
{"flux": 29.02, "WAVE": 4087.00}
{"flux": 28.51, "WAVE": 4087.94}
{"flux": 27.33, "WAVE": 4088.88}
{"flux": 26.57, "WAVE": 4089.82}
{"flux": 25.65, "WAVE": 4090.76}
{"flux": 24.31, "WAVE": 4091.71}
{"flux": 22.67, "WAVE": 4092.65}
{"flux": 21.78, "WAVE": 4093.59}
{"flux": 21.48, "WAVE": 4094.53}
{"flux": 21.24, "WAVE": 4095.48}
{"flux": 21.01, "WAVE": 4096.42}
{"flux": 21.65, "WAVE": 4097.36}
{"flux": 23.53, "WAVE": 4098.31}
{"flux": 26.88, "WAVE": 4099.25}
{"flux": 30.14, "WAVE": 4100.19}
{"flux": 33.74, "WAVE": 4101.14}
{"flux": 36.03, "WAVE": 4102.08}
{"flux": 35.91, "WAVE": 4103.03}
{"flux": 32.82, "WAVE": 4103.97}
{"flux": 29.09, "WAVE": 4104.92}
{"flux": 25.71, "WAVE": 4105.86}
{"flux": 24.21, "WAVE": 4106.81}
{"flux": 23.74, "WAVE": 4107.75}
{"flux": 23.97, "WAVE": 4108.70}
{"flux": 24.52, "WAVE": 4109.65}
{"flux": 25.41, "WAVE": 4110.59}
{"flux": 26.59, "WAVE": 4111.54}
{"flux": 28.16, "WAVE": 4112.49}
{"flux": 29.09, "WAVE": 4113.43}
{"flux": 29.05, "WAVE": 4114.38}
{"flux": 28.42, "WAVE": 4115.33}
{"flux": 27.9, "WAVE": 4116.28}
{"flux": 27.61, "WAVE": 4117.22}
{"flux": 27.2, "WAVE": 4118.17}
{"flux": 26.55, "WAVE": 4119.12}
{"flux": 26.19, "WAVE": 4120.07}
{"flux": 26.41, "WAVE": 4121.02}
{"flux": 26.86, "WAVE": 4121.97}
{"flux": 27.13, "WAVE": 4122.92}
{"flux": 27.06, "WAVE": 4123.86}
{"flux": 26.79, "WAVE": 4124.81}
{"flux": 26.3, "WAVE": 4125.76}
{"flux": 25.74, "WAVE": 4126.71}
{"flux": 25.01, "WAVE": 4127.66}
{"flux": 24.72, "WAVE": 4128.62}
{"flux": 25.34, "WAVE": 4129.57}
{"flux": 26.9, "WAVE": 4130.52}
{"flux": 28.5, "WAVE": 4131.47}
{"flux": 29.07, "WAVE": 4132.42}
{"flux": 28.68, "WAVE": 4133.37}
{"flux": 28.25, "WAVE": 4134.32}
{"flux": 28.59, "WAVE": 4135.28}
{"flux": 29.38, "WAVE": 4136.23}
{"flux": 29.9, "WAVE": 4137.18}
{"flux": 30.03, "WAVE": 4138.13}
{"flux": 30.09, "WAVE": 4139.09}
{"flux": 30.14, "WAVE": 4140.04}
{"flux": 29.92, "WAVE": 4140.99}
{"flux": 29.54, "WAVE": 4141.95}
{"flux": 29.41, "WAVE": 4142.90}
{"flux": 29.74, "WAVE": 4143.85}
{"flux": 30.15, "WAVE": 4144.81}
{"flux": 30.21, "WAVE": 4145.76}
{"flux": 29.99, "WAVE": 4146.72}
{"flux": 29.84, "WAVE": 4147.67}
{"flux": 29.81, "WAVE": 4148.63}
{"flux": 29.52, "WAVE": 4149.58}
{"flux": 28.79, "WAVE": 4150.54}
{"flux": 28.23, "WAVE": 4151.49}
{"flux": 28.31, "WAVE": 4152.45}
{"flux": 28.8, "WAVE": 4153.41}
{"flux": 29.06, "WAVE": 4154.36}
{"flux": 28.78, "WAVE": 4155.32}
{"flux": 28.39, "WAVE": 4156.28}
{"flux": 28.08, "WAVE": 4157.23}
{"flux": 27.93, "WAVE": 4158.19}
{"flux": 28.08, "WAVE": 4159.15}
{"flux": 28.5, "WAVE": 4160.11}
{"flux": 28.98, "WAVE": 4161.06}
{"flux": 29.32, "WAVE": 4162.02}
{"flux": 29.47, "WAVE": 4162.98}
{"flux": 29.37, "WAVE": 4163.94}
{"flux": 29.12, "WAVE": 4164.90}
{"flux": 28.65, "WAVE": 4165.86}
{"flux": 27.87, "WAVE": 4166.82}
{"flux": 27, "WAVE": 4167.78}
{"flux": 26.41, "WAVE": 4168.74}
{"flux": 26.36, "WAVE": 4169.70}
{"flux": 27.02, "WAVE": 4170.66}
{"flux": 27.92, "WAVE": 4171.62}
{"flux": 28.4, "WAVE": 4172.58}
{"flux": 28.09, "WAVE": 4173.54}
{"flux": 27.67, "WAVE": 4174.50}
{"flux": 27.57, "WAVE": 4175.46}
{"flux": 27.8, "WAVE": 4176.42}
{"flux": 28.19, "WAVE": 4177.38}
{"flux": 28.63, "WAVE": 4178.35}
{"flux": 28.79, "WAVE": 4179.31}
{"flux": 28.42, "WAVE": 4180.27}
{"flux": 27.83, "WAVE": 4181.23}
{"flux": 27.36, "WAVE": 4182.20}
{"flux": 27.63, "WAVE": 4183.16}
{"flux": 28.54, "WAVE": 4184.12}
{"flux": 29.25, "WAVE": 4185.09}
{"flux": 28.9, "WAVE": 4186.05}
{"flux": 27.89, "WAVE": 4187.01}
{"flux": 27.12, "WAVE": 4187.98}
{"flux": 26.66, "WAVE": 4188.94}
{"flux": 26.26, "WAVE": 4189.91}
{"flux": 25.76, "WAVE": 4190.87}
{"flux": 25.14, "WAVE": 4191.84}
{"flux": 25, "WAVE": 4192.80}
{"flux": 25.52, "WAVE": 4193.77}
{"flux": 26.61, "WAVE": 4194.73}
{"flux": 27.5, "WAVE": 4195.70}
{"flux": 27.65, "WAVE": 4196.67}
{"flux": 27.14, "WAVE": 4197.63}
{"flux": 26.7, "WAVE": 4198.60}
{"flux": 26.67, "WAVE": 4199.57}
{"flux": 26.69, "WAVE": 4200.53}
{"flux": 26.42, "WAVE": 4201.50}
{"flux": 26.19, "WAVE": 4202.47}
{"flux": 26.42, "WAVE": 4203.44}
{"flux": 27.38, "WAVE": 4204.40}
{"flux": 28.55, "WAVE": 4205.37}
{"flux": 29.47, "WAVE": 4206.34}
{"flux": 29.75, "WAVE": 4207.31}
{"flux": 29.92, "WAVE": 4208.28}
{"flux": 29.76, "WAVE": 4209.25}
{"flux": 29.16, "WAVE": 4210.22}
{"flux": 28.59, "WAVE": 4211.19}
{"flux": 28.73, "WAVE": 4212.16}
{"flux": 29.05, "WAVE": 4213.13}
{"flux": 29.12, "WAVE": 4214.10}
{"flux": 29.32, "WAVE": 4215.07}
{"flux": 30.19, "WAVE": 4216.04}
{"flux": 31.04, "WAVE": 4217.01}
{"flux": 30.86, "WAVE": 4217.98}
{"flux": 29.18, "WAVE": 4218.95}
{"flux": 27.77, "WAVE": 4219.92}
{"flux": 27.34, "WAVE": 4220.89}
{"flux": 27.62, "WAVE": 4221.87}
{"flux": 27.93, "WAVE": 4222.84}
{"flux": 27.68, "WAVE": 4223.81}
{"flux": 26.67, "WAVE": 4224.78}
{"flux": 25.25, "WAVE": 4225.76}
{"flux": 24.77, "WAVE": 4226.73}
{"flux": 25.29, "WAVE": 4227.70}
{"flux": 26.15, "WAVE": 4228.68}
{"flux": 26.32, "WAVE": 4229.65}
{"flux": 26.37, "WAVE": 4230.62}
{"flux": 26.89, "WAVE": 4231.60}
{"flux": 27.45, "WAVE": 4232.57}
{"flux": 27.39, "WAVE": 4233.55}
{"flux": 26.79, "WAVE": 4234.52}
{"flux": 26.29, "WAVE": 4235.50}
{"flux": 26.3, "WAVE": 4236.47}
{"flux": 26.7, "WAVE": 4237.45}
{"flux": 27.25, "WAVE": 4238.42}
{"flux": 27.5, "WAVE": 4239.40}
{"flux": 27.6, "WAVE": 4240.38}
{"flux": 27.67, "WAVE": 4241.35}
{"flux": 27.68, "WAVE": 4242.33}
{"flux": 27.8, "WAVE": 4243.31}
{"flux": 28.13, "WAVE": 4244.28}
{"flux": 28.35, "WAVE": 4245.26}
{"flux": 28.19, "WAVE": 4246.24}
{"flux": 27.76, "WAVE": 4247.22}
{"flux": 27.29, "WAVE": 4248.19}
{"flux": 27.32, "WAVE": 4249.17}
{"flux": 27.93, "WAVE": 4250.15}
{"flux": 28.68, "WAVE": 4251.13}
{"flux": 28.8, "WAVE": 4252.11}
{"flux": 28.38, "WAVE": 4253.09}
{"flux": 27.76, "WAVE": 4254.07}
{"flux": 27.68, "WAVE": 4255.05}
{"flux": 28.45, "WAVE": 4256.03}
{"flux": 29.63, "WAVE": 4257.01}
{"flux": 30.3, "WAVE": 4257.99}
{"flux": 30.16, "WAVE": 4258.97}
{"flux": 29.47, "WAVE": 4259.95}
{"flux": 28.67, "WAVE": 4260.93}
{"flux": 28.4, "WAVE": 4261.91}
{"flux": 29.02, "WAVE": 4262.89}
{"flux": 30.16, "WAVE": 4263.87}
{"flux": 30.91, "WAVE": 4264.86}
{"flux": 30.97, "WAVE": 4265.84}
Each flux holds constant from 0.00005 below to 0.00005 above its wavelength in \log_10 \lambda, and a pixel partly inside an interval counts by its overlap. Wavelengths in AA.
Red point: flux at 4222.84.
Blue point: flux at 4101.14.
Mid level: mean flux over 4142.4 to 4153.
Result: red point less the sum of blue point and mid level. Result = -35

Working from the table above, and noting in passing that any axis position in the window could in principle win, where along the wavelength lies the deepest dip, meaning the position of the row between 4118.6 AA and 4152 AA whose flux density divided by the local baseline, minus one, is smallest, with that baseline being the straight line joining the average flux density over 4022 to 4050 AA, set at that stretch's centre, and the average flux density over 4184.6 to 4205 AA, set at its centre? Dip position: 4128.62 AA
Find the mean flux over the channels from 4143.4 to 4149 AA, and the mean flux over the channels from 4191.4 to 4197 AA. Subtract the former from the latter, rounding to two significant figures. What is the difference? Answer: -3.7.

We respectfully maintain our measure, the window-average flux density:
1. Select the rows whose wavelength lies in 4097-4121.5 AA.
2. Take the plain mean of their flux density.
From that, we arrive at 27.7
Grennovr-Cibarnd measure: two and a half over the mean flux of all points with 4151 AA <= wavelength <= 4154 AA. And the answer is 0.088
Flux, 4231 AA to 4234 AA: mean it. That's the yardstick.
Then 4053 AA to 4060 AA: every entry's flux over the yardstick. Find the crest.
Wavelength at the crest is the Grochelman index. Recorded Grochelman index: 4055.13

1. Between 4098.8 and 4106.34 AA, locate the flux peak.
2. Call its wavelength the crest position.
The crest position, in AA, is 4102.08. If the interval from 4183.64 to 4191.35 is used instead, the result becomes 4185.09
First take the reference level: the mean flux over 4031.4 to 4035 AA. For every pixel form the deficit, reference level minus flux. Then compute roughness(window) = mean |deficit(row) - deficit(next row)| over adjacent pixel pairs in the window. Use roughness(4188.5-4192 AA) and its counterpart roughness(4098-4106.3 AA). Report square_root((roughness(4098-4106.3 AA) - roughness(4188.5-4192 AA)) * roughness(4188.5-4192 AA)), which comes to 1.09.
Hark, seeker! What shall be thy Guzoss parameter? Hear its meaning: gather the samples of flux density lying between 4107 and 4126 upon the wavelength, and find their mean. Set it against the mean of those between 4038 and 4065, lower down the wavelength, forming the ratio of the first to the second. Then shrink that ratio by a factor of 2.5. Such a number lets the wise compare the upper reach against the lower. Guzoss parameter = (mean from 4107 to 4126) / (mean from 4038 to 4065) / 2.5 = 0.358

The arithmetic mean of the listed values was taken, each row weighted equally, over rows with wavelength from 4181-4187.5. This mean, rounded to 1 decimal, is 28.2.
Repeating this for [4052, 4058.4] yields 29.7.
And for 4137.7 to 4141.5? 30.0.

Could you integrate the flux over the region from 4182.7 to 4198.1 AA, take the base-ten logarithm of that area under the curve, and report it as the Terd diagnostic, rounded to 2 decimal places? 2.62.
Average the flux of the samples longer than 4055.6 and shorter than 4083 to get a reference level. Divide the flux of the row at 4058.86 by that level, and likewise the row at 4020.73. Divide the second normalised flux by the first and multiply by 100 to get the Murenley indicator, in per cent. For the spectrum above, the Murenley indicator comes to 113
